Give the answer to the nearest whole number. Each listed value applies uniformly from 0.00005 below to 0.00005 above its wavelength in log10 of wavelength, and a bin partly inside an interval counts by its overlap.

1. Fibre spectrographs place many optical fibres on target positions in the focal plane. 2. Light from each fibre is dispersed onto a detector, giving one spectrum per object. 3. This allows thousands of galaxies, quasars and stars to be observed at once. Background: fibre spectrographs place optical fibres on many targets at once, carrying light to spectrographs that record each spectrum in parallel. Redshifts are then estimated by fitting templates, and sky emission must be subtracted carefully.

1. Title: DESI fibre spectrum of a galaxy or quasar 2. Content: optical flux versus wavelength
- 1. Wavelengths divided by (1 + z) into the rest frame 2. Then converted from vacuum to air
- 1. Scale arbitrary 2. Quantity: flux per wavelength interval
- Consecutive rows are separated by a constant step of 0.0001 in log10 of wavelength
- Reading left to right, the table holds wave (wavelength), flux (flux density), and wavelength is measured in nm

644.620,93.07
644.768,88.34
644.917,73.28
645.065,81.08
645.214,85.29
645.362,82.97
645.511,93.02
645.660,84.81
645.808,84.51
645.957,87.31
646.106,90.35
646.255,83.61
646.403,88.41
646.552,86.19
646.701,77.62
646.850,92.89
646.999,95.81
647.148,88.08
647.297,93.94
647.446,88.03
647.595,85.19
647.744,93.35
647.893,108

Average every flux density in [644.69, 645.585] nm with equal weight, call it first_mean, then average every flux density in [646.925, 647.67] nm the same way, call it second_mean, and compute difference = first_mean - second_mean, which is -6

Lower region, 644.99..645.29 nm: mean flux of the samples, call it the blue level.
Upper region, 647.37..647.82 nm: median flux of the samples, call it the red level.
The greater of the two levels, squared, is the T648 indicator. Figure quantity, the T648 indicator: 7749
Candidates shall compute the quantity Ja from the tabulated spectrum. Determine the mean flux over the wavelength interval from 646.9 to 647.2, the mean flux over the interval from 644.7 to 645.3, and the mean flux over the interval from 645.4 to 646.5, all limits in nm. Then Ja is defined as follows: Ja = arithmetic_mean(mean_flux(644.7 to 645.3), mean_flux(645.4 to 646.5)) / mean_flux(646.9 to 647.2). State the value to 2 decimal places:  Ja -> 0.92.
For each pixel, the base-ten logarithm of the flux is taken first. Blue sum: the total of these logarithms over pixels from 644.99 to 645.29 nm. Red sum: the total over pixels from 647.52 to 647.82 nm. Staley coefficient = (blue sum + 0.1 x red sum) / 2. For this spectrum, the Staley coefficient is 2.11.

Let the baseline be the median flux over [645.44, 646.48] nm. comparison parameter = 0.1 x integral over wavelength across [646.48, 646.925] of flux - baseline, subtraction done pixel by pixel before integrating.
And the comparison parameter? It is -0.08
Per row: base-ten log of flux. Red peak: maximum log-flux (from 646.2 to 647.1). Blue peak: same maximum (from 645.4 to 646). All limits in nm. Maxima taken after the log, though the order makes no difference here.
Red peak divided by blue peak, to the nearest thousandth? 1.007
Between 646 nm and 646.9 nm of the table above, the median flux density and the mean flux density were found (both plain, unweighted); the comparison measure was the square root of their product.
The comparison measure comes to 87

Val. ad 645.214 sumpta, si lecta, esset 85.29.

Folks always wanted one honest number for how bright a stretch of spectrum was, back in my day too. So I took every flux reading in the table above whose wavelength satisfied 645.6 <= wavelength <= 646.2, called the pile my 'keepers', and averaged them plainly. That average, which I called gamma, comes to 86.7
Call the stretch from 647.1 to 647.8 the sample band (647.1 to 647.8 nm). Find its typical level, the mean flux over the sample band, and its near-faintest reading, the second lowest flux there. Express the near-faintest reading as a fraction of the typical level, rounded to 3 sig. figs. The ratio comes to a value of 0.981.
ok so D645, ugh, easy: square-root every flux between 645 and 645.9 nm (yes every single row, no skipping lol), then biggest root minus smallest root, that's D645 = 0.6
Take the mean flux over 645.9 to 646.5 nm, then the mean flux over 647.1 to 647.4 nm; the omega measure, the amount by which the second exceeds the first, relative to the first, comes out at 0.041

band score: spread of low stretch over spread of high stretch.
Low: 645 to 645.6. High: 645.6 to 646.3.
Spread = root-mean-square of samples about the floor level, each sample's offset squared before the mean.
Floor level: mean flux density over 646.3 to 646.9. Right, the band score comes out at 1.9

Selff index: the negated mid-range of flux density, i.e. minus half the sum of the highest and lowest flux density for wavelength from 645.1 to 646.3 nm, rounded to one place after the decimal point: -88.0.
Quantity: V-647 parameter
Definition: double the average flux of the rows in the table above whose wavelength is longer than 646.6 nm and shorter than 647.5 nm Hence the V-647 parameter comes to 179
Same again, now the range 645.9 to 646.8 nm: 171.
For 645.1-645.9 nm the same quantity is 172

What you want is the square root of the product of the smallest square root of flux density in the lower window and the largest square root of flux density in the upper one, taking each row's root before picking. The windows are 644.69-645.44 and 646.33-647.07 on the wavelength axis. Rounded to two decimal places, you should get 9.15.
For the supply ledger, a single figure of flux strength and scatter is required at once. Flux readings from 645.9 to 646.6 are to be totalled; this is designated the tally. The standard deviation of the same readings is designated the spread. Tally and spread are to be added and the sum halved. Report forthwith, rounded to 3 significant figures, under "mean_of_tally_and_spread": 219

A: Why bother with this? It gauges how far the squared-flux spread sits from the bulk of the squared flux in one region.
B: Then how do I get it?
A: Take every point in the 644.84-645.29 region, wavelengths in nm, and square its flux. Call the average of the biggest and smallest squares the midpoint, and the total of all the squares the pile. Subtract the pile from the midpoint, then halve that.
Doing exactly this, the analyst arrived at -6448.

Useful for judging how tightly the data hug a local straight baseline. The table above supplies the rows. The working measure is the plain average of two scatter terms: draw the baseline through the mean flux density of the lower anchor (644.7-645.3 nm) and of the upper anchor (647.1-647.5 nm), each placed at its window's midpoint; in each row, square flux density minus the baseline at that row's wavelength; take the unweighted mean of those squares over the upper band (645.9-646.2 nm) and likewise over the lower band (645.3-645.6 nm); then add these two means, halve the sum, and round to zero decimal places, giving 27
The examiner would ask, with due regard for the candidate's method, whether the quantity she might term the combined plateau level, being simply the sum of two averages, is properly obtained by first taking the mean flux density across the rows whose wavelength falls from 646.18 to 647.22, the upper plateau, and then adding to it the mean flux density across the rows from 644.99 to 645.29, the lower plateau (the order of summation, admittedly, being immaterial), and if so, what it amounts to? 171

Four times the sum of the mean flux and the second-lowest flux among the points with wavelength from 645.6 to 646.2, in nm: 686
